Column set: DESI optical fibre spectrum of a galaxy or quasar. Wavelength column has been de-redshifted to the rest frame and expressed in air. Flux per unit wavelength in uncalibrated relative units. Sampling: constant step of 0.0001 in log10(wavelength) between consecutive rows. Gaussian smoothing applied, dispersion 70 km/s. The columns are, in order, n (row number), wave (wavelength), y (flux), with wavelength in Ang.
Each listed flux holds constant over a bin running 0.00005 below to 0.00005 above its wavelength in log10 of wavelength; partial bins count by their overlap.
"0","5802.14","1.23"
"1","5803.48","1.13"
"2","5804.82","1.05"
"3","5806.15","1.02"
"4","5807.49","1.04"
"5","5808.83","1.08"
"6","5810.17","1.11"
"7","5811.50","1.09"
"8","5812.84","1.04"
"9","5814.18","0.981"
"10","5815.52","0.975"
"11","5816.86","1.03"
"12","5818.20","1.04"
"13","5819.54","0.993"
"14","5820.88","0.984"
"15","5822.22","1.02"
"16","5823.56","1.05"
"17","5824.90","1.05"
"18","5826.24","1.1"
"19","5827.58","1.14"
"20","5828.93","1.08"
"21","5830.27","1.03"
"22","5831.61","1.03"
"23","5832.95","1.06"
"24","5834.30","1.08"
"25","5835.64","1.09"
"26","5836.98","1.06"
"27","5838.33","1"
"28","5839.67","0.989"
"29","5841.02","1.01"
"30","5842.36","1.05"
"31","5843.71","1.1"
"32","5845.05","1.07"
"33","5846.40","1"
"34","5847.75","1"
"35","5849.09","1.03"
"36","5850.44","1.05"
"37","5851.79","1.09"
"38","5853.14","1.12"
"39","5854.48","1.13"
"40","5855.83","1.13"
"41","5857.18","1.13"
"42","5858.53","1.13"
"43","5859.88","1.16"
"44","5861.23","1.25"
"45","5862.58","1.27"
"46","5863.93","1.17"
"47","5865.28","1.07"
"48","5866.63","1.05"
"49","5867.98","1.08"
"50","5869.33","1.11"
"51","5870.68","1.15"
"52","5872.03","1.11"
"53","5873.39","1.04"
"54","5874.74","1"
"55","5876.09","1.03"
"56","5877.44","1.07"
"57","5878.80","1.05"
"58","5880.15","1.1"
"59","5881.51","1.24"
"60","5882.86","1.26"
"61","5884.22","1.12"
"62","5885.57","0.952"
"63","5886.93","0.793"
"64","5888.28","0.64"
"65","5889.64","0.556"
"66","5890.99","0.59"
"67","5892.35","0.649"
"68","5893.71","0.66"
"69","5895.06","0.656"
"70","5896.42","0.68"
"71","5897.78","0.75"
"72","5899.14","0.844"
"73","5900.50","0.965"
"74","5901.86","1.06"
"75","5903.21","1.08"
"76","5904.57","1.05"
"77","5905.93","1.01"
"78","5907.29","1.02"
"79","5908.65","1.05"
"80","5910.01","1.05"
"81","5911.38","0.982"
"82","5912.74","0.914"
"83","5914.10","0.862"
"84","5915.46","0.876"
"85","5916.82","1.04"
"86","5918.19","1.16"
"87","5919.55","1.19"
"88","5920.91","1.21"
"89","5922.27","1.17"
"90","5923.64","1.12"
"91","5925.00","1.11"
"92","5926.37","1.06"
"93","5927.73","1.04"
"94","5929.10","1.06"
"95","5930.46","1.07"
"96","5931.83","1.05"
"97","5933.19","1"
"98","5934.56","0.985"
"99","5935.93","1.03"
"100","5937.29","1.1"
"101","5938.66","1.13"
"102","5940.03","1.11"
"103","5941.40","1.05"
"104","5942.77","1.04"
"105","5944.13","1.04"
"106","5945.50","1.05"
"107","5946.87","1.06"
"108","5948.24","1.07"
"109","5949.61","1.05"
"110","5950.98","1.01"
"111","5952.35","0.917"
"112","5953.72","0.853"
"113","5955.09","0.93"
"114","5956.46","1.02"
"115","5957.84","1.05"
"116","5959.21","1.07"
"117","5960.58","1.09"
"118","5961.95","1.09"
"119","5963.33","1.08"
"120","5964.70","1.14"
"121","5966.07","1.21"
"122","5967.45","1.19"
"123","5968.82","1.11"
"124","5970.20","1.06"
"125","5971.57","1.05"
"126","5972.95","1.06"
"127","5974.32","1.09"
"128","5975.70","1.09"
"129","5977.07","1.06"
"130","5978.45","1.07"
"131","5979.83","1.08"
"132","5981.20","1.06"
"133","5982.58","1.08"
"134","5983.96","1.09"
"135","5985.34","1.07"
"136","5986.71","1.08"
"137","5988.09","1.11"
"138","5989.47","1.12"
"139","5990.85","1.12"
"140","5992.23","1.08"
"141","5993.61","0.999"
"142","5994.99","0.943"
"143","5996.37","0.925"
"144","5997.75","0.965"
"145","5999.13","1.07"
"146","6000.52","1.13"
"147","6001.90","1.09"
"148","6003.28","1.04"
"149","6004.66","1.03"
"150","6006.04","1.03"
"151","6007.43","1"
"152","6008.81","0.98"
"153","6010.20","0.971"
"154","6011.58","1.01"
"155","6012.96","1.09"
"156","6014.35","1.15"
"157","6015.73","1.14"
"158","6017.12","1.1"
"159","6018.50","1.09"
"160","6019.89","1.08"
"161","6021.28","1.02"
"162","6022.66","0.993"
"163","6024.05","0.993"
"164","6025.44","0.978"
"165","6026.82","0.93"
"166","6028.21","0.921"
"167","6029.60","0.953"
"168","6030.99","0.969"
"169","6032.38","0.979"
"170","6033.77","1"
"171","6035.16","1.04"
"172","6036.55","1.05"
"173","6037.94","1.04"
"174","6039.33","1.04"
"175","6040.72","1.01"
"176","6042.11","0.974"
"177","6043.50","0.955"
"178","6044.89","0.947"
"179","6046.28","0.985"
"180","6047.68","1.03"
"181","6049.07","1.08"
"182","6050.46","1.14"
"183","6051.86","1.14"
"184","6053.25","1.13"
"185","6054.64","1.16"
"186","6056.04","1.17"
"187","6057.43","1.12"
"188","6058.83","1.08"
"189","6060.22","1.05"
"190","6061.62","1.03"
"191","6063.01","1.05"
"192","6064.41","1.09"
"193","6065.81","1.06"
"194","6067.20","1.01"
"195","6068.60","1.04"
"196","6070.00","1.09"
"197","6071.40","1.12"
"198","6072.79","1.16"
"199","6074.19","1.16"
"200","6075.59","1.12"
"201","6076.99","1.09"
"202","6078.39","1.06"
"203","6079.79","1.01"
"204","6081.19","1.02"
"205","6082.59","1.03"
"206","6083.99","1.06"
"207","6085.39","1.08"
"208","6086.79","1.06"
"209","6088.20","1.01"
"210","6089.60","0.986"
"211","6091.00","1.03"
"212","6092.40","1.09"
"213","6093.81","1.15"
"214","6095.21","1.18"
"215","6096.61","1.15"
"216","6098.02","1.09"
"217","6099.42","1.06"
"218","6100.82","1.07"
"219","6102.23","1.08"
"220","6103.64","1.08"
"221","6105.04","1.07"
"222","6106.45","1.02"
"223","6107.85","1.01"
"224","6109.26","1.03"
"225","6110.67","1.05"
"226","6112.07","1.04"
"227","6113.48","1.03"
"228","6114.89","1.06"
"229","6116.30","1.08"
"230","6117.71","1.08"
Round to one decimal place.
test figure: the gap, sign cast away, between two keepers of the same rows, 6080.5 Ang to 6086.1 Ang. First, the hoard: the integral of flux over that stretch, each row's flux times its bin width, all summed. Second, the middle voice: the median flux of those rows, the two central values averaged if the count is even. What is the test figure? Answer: 4.8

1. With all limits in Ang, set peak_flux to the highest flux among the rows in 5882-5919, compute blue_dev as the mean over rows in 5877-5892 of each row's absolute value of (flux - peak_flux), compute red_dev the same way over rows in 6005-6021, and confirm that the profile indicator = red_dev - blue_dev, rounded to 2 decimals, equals -0.12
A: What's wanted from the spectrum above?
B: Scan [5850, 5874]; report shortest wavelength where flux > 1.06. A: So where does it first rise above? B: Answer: 5851.79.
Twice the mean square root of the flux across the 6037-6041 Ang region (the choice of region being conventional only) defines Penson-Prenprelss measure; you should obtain 2.03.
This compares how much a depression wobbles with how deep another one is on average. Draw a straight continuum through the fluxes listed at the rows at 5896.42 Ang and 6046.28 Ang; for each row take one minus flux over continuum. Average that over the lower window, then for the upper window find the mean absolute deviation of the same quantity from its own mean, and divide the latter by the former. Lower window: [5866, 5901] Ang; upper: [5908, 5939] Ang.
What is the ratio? -0.218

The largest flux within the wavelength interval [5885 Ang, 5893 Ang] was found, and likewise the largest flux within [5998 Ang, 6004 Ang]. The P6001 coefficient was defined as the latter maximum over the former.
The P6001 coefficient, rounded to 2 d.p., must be 1.19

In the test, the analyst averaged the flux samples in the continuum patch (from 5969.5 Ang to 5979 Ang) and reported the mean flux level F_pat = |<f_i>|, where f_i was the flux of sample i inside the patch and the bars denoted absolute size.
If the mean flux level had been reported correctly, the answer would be 1.07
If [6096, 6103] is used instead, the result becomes 1.09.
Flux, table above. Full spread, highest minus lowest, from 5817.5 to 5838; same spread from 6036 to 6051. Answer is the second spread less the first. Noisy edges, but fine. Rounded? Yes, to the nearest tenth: 0.0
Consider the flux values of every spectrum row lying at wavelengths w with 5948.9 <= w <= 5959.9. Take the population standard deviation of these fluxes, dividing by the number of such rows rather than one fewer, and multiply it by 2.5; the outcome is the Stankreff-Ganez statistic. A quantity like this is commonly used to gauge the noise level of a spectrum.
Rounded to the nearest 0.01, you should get 0.18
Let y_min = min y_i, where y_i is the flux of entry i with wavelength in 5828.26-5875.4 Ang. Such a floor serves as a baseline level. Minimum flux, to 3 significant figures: 0.989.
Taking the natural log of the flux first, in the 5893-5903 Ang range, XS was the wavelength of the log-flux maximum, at 5901.86 Ang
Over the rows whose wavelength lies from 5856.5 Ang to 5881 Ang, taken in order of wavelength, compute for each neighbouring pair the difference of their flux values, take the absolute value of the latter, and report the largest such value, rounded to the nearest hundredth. 0.10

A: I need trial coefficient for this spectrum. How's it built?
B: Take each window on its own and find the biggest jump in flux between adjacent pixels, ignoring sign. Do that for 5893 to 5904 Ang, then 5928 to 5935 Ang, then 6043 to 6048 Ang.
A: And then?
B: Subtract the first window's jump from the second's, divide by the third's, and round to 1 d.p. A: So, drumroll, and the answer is -1.6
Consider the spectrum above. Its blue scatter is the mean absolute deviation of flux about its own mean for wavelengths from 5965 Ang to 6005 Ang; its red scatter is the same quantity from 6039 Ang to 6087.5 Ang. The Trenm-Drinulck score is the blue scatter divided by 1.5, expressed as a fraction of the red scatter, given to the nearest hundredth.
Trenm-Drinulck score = 0.56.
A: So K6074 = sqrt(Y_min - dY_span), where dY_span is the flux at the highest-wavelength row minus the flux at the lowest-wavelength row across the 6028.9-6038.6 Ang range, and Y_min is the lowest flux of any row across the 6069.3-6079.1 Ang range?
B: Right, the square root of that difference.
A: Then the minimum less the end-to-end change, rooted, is 0.99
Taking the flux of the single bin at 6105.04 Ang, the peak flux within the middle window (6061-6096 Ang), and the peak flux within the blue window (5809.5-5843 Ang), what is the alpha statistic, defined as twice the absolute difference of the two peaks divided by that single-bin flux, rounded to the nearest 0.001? 0.075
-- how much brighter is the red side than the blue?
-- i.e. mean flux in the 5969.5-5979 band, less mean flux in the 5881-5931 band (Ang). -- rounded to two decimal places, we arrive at 0.11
